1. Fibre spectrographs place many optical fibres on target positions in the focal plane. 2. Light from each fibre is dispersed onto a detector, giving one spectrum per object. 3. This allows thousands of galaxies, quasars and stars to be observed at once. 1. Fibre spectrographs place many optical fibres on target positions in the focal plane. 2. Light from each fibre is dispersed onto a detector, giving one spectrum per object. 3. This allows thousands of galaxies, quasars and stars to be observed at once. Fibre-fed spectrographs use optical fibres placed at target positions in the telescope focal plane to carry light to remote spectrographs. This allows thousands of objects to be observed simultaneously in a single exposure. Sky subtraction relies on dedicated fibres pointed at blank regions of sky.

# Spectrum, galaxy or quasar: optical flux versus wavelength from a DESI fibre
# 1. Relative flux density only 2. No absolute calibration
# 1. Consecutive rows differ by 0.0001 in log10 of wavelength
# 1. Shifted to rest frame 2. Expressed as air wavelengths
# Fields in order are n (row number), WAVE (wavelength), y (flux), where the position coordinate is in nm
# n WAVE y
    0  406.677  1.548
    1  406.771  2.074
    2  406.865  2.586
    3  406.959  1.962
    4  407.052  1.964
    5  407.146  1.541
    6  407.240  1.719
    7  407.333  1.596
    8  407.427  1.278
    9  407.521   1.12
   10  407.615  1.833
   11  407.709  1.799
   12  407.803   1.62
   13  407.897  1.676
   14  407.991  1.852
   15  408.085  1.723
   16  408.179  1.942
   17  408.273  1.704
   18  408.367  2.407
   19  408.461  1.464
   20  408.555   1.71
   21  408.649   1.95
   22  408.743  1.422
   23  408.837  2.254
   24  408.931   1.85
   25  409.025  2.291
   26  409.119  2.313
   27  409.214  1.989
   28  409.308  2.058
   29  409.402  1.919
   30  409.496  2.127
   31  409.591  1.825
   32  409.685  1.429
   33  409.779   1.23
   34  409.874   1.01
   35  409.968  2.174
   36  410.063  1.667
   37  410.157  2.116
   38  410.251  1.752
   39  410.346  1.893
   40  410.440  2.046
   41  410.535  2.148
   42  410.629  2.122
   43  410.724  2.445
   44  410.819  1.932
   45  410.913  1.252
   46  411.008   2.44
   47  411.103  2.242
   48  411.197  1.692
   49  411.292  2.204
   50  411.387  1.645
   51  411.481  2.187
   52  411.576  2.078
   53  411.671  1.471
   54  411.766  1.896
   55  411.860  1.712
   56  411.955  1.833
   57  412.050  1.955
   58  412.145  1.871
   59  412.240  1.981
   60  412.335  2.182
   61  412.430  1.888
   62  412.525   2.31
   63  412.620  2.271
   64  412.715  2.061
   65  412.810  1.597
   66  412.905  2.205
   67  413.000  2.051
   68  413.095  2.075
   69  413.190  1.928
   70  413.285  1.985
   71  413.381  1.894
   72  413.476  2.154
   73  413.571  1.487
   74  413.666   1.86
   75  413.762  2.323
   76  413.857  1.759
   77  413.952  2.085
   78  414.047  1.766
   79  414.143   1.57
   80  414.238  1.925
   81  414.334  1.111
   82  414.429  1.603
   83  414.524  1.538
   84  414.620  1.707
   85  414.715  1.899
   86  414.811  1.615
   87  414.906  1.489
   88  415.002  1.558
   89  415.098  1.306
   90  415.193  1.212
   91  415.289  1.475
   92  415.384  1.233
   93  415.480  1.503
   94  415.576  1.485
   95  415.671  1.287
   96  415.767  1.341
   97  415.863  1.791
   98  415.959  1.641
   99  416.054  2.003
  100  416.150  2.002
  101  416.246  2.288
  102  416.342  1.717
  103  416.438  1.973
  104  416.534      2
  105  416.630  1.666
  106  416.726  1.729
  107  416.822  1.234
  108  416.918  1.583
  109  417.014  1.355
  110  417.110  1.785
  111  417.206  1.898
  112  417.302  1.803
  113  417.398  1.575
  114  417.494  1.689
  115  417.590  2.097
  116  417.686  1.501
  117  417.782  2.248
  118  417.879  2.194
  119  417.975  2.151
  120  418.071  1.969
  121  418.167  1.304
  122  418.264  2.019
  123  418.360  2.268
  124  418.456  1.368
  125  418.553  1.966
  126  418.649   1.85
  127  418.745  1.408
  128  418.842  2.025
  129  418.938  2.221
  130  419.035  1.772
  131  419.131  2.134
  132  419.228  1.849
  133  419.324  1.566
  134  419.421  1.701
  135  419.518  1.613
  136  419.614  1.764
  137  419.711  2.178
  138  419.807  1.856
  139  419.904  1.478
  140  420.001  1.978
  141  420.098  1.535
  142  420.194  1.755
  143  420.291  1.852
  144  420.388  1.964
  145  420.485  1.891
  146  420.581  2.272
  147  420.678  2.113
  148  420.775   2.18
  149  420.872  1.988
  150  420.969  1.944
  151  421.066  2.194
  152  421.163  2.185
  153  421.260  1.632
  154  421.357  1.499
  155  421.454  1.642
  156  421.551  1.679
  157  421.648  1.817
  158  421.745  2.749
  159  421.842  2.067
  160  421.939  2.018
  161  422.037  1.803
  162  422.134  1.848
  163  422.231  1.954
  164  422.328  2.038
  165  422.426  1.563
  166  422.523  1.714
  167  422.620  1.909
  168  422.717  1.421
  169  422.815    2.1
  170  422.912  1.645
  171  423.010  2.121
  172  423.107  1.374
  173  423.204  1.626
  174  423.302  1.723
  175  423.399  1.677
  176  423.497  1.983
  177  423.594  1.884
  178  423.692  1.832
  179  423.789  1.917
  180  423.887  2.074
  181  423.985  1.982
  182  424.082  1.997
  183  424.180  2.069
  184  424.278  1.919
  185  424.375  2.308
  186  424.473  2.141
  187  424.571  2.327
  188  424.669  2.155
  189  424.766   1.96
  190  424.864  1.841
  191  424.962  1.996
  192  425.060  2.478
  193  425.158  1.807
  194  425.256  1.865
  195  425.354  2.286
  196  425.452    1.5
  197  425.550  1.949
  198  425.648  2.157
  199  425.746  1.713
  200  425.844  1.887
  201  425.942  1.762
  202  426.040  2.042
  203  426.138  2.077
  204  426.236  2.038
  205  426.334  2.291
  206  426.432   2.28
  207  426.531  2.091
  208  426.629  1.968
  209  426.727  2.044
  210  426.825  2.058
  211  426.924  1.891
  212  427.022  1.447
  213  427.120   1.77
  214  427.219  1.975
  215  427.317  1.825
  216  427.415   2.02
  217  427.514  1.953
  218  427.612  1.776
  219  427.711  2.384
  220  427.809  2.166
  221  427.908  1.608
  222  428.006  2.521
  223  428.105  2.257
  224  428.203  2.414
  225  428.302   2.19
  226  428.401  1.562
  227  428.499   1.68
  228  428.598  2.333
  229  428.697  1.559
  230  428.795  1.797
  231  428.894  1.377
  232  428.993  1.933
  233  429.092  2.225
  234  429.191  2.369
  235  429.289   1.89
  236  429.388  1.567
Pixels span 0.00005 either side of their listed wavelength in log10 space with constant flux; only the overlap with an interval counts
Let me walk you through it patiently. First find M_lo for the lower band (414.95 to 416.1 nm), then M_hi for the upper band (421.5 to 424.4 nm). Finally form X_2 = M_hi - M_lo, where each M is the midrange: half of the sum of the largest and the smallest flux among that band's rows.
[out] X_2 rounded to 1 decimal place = 0.5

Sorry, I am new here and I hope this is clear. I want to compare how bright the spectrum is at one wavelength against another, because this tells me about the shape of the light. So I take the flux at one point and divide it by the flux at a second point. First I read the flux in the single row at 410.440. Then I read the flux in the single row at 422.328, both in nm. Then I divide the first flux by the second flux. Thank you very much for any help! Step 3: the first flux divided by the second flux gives 1.00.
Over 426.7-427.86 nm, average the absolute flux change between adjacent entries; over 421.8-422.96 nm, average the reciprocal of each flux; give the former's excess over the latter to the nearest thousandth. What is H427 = -0.318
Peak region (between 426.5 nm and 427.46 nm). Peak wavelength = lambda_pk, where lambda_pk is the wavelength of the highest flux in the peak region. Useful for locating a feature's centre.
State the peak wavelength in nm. 426.531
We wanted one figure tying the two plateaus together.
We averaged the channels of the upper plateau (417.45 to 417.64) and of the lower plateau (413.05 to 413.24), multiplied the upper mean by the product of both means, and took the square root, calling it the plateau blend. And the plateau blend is 2.68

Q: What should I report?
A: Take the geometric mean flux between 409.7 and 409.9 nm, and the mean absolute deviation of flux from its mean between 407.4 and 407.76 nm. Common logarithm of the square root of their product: -0.23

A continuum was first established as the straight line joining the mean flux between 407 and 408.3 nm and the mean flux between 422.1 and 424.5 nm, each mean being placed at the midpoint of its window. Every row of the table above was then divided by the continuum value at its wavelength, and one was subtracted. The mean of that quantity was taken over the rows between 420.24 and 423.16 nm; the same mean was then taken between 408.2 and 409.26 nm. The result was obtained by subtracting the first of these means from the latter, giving 0.12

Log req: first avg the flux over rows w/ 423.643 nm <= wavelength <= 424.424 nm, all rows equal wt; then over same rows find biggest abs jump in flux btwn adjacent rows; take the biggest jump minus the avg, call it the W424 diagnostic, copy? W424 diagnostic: -1.6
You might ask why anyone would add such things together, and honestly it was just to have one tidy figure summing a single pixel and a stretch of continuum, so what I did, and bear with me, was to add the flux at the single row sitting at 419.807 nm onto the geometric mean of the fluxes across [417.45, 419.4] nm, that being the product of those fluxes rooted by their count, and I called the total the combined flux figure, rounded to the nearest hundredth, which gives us 3.71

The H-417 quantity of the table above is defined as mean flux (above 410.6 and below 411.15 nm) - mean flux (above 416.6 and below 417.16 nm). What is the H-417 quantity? 0.5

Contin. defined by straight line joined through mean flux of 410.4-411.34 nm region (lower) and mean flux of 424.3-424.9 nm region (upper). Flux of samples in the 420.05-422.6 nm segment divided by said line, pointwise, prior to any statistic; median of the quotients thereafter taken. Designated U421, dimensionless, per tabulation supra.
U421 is 0.91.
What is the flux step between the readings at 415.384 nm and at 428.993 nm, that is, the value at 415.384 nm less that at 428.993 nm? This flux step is -0.70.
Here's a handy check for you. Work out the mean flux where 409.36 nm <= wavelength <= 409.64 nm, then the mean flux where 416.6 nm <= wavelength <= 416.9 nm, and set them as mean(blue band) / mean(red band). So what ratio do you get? 1.27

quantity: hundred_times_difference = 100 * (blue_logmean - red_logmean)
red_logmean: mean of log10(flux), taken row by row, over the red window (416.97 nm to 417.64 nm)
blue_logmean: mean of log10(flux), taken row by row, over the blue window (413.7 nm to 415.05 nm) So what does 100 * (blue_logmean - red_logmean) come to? -1.1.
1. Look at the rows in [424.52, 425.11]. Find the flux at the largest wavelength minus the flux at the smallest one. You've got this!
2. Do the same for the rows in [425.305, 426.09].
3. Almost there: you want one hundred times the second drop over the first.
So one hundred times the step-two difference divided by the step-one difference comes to -162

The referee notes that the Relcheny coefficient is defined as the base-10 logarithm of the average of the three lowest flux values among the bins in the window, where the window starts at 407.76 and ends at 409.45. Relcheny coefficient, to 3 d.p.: 0.177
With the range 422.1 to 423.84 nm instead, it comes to 0.162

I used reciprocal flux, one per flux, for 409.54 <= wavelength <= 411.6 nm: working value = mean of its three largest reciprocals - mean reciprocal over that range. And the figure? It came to 0.31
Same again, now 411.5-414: 0.14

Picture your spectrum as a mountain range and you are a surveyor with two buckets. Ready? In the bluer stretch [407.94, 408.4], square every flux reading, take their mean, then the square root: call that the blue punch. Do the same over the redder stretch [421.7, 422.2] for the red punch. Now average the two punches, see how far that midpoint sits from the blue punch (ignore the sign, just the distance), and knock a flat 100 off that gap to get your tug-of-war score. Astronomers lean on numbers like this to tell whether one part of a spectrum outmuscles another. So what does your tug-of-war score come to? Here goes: -99.9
